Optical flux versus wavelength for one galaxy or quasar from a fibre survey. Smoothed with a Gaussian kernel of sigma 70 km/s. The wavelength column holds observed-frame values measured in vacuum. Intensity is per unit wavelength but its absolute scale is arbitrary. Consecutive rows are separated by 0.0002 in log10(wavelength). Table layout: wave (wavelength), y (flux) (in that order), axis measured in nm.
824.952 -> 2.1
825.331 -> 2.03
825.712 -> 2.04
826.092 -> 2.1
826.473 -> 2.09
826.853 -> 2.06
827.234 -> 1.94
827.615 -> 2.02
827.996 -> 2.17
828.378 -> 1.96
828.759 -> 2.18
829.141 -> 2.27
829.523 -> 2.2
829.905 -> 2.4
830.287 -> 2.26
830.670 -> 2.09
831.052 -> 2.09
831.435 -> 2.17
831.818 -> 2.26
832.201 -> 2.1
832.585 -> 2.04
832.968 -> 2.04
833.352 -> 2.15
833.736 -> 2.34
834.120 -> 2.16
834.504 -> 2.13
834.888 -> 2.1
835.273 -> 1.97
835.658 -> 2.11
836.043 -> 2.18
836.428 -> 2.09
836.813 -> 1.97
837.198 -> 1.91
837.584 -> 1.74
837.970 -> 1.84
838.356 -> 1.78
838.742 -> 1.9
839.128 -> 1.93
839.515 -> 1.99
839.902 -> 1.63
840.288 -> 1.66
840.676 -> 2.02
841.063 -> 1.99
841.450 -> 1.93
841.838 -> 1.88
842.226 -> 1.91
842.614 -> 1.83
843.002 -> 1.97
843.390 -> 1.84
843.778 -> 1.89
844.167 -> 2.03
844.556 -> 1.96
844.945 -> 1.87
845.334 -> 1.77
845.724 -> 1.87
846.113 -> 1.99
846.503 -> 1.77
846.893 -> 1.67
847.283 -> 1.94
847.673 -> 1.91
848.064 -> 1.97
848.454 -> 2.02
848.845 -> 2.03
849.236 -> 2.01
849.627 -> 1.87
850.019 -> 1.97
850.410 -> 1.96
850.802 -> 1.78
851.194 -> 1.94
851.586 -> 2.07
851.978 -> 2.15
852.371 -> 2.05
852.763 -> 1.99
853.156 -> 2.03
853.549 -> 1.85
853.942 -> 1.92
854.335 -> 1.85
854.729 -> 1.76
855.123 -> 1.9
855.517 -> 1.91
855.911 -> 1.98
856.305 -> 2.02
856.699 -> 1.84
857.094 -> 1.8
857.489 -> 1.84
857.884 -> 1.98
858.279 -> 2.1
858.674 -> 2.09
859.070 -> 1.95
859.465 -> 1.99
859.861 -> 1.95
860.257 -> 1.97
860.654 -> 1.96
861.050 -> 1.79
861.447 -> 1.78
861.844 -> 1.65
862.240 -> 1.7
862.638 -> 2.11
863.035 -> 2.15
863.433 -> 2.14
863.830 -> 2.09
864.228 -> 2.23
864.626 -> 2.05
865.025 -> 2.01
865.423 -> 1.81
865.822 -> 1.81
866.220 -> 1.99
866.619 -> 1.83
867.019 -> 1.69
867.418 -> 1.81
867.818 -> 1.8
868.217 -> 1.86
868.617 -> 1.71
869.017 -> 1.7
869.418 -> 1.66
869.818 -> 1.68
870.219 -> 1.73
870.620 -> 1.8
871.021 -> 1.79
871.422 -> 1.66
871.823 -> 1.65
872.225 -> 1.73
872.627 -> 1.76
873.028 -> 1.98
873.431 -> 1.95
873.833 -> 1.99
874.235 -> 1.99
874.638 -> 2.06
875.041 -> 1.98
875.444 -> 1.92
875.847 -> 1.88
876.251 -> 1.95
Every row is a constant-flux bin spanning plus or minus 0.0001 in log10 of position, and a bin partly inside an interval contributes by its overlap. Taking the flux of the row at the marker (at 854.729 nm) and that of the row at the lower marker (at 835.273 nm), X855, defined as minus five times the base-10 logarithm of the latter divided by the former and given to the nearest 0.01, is -0.24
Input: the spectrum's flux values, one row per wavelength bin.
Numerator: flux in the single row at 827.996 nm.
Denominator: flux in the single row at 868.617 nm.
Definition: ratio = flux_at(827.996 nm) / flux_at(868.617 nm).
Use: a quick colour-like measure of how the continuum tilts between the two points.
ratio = 1.27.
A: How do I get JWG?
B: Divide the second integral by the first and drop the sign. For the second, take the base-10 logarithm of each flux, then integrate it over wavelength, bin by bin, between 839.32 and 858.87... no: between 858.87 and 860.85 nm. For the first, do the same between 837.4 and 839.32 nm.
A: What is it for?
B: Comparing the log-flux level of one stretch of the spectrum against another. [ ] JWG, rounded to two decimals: 1.14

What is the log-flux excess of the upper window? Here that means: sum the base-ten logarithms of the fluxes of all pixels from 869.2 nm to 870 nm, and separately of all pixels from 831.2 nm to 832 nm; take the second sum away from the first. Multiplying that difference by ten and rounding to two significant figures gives -2.5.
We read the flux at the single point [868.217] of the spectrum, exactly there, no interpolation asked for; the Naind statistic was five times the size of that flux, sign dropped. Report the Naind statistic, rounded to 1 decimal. 9.3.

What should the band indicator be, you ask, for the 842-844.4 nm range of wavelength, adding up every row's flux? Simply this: 11.47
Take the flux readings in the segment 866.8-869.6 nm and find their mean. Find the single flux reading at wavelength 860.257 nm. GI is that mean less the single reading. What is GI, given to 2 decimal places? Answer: -0.22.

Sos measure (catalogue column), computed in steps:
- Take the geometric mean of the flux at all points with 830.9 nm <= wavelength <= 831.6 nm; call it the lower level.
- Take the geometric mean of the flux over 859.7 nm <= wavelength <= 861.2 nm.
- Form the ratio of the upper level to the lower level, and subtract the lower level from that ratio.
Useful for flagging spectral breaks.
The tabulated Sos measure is -1.23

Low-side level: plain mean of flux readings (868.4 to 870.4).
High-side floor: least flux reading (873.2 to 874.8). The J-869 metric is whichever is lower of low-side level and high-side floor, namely 1.70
